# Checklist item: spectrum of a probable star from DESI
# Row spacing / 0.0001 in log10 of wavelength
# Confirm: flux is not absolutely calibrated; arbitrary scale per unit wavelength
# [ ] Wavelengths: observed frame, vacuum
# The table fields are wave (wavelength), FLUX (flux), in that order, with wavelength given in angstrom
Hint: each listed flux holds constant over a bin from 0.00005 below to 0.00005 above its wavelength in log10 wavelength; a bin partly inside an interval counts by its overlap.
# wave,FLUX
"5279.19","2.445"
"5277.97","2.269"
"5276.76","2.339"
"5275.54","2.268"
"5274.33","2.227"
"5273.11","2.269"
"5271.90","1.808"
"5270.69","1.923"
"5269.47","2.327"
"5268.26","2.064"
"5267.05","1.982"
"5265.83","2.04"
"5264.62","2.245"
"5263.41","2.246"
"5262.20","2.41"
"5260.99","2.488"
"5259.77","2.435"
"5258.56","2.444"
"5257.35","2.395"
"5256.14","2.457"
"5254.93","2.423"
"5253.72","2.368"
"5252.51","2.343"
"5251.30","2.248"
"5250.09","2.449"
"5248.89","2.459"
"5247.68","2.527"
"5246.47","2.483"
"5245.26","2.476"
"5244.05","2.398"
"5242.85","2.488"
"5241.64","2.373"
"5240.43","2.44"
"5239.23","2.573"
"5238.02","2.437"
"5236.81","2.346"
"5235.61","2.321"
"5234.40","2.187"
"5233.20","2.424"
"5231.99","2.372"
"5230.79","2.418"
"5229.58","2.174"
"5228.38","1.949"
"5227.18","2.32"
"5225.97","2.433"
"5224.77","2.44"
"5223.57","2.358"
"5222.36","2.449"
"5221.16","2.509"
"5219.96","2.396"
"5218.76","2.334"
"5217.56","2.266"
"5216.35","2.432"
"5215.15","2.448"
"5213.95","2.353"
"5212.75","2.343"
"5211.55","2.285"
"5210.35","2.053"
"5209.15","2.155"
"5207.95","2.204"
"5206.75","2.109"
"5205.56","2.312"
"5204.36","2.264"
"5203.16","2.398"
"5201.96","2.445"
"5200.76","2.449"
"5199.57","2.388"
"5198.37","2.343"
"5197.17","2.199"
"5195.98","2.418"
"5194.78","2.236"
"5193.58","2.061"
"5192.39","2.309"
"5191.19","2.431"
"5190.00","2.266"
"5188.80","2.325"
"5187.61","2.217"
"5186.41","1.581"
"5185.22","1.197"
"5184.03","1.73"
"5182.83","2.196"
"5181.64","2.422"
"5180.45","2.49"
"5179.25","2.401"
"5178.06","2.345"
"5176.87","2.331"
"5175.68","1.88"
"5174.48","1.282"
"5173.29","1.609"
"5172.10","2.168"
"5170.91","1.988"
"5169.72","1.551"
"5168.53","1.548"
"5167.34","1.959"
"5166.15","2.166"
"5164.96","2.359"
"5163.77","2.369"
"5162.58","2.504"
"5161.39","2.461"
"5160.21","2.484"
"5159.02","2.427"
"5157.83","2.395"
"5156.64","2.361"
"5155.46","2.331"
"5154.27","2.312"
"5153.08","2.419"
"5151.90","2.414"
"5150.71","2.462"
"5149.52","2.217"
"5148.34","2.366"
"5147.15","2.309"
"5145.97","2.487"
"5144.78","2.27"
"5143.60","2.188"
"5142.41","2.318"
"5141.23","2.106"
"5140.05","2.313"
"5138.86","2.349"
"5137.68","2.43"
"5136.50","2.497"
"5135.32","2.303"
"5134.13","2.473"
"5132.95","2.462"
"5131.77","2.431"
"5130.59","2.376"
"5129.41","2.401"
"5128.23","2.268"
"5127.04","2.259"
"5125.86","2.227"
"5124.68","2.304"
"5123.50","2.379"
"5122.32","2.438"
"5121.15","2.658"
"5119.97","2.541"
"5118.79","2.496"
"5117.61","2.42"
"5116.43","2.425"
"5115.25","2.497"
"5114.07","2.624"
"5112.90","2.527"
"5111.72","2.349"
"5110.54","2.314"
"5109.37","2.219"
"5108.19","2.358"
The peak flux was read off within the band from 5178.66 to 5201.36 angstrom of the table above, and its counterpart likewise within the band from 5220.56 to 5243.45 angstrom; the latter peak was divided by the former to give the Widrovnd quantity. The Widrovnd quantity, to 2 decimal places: 1.03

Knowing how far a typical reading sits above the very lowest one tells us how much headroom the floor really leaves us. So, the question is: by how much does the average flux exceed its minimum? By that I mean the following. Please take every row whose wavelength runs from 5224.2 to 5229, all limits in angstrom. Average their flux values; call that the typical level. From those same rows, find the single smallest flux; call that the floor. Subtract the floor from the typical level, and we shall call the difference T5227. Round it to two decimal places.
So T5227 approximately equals 0.34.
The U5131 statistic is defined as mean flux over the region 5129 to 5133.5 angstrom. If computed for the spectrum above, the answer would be 2.42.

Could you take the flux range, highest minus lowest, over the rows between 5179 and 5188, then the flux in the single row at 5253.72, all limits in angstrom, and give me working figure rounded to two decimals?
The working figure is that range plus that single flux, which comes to 3.66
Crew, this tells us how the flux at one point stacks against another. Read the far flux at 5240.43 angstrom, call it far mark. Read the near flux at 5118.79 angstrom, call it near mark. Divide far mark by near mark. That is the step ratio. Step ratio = 0.98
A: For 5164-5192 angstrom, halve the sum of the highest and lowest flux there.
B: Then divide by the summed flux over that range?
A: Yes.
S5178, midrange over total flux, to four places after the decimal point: 0.0397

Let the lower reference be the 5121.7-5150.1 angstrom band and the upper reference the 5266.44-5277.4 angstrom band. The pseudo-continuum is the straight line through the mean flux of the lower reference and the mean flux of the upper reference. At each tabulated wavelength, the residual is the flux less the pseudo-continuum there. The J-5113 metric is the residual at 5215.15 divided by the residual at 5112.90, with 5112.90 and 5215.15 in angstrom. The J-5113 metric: 1.5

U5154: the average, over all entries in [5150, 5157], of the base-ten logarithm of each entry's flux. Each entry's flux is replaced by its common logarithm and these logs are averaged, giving 0.377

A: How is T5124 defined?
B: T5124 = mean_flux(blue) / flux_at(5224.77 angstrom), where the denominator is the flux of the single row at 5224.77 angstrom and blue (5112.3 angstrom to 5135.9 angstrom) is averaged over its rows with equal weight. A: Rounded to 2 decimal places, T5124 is 0.99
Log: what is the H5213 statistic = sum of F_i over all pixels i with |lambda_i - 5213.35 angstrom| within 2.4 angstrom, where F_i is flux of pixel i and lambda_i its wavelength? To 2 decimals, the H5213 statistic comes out 9.43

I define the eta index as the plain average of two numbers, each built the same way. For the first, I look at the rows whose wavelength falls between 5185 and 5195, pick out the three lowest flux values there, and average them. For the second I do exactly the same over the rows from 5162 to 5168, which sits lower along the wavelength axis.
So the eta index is 1.89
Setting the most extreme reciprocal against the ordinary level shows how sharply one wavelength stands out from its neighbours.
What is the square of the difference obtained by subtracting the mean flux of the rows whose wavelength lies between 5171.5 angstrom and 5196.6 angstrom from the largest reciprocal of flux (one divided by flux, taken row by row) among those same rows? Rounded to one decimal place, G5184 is 1.6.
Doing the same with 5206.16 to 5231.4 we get 3.2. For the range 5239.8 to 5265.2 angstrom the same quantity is 3.9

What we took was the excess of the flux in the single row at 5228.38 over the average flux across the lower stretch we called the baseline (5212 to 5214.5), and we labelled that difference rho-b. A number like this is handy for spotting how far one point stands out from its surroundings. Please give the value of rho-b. -0.40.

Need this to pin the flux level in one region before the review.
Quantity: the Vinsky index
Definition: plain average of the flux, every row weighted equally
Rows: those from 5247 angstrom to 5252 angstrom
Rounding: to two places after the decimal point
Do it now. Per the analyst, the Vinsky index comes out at 2.42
